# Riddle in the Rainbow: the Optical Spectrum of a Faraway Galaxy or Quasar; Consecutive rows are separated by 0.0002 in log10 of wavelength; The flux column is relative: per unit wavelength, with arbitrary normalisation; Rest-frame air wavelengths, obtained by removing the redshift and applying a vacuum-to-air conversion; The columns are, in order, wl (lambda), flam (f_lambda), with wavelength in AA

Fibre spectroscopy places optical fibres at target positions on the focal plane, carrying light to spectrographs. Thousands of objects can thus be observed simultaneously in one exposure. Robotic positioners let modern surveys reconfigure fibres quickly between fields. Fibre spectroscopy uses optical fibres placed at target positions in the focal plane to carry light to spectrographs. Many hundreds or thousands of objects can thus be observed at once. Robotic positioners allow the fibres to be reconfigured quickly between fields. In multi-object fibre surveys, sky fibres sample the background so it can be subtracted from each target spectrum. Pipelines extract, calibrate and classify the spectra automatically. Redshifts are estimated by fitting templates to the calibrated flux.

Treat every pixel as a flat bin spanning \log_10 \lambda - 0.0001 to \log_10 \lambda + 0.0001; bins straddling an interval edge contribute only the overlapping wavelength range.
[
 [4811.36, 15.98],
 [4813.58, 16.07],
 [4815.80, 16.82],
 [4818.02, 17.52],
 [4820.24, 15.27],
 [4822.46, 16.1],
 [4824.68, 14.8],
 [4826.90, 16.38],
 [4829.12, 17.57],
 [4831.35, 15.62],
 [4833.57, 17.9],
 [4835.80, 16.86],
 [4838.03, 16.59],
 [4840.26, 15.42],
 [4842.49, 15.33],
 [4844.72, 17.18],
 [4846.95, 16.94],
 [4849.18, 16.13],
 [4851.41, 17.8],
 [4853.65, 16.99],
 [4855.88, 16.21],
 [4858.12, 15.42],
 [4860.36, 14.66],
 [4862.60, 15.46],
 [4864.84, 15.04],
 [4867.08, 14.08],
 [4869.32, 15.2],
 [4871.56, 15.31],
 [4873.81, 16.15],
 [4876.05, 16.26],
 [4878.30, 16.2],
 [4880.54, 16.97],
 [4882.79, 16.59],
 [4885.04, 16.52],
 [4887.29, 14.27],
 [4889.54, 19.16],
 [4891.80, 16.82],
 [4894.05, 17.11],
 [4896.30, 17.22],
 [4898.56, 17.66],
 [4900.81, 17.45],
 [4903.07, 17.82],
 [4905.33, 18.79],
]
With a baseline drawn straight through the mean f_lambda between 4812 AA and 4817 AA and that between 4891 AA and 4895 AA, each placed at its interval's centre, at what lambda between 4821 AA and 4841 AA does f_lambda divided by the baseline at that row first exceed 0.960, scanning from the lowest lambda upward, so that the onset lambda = 4822.46 AA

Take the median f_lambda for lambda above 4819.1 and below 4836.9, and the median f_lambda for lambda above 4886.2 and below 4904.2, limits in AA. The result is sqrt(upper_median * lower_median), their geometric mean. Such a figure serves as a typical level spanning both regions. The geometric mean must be 16.8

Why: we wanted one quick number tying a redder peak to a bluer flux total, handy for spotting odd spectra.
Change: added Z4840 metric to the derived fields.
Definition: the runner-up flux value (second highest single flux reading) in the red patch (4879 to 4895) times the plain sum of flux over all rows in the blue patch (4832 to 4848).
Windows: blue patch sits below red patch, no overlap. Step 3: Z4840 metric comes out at 1989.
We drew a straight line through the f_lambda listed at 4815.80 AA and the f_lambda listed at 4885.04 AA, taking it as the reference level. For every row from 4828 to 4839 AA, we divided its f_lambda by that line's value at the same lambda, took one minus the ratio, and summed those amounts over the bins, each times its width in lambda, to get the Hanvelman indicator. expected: -0.11 AA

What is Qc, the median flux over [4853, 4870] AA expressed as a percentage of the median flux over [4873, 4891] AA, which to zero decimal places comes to 93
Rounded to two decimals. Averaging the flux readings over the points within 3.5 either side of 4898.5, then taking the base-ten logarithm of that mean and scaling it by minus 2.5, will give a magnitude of -3.10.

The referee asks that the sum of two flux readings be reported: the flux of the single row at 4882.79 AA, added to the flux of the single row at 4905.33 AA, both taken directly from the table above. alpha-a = 35.4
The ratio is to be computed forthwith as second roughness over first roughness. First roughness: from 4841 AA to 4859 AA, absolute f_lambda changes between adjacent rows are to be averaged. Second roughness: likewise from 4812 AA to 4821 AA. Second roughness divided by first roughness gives 1.2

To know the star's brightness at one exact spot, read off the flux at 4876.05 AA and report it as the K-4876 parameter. 16.26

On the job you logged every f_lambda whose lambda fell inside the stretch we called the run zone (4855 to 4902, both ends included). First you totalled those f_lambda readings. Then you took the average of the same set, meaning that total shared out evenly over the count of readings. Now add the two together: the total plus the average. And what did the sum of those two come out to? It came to 356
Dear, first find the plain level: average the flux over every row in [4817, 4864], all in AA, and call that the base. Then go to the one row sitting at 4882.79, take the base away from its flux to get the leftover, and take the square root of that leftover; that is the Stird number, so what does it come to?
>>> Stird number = 0.55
